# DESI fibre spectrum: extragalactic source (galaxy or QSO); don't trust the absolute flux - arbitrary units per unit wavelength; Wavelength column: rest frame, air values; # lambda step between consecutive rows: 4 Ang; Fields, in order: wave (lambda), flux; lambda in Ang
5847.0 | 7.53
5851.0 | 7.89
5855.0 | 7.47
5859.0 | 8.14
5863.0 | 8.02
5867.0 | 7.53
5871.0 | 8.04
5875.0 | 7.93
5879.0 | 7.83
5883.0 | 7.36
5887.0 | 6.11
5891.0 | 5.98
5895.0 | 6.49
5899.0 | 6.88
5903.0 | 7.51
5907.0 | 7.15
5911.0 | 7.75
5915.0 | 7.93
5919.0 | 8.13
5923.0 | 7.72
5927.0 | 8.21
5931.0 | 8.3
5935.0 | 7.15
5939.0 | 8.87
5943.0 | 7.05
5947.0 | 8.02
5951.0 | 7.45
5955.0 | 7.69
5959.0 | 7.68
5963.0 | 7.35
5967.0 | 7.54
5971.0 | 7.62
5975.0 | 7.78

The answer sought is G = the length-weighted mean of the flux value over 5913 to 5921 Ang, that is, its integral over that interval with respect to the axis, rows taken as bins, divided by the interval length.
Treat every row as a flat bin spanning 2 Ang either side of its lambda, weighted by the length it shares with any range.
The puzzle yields 8.0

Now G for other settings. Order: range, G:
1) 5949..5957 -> 7.6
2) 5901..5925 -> 7.7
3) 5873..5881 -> 7.9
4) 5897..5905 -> 7.2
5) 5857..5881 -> 7.9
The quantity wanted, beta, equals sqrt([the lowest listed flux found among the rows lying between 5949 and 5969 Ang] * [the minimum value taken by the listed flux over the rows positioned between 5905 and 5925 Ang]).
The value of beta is 7.25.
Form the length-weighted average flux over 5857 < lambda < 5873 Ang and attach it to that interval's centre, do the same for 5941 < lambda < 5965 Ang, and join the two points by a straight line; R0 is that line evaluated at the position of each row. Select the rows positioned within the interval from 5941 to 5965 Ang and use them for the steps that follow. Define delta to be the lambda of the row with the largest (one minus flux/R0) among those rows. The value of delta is 5943.0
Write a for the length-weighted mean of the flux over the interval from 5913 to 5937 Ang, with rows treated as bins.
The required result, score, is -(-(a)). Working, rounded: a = 7.9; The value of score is 7.91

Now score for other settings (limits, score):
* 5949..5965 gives 7.54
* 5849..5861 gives 7.83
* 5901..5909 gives 7.33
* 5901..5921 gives 7.69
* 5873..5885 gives 7.71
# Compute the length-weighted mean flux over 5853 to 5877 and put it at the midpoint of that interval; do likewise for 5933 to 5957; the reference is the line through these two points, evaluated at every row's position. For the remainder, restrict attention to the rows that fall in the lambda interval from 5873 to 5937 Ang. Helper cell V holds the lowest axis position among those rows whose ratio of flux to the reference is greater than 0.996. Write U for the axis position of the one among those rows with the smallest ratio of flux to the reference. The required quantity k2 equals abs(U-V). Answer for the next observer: 16 Ang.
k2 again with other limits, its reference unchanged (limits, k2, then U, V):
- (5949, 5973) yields 8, 5963.0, 5955.0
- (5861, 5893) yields 28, 5891.0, 5863.0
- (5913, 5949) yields 28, 5943.0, 5915.0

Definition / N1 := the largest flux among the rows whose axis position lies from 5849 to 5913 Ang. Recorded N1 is 8.14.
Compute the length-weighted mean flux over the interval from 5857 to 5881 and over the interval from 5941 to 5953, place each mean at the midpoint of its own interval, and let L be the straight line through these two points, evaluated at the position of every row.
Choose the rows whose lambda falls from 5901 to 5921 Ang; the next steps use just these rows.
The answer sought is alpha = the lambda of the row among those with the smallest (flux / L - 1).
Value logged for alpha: 5907.0 Ang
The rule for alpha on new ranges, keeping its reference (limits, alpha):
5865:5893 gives 5891.0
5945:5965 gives 5963.0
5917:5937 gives 5935.0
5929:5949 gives 5943.0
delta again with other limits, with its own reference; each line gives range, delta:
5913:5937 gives 5935.0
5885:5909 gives 5891.0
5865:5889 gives 5887.0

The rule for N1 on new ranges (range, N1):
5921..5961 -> 8.87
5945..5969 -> 8.02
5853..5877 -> 8.14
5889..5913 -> 7.75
